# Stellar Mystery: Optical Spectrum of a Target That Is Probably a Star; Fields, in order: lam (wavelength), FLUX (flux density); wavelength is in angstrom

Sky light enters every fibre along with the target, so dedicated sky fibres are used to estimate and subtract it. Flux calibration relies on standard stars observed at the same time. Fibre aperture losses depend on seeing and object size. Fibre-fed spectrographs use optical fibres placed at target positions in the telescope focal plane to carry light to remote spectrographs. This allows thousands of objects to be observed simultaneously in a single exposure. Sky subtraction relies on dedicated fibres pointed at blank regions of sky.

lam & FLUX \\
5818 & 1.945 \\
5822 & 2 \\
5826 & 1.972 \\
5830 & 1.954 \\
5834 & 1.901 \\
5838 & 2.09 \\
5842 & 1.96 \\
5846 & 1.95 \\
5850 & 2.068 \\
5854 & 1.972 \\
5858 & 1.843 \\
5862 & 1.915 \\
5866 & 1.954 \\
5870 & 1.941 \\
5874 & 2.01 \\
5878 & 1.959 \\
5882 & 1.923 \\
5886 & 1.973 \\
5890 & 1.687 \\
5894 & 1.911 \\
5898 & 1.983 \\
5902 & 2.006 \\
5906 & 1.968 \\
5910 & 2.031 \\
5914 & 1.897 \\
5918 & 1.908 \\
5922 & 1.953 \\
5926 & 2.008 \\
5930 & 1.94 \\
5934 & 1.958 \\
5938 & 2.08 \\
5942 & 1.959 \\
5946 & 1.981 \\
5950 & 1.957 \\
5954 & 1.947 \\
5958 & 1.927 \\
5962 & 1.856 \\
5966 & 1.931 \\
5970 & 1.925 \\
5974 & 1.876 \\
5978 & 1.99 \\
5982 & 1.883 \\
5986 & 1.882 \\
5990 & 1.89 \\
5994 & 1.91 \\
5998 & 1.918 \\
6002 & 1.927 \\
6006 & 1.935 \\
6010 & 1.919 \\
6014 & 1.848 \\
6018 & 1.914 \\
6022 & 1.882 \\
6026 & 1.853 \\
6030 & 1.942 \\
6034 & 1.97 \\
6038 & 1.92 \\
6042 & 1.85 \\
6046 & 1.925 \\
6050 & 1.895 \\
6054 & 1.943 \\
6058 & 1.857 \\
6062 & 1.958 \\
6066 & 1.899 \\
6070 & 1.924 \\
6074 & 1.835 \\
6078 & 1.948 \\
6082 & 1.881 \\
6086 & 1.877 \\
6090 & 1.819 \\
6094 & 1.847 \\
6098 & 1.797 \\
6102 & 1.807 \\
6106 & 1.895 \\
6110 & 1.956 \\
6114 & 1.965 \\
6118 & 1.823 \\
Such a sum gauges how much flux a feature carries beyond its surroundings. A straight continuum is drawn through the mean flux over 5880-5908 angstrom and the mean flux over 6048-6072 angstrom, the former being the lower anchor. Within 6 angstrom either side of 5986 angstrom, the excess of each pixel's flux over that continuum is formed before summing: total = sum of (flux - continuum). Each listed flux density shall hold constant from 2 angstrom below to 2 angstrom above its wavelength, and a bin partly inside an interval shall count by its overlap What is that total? -0.09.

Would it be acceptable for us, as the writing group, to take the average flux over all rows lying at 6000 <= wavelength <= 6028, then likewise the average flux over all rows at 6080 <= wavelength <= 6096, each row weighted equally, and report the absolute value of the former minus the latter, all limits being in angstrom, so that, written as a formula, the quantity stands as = 0.041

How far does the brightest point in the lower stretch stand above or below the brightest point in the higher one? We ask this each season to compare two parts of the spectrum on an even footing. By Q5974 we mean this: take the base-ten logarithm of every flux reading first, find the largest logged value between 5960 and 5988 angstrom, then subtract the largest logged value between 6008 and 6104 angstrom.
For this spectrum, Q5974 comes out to 0.004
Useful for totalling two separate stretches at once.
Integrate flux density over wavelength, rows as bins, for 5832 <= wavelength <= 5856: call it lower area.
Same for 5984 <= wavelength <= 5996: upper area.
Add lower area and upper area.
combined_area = 70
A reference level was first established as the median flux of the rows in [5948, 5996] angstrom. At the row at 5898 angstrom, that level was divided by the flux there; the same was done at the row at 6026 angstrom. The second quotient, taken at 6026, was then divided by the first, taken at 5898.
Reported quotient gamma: 1.07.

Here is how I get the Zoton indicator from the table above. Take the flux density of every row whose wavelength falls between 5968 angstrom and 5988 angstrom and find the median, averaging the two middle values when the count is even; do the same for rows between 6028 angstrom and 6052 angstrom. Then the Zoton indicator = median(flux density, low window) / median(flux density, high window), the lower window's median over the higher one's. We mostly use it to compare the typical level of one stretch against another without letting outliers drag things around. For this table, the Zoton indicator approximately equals 0.98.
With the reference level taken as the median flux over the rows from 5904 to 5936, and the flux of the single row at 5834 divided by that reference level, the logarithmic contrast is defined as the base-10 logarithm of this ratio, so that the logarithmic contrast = -0.012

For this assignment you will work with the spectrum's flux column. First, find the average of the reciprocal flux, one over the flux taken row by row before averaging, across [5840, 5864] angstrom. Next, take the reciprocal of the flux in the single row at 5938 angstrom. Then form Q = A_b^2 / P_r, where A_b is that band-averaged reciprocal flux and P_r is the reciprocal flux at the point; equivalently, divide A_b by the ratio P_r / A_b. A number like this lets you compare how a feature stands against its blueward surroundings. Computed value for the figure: 0.548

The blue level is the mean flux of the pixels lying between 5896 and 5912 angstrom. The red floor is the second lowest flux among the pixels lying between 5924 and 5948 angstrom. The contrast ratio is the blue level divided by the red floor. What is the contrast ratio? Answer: 1.02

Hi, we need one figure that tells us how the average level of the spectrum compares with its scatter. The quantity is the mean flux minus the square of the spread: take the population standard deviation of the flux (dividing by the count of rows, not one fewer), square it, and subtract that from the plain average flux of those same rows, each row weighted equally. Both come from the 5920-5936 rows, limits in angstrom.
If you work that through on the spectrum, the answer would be 1.96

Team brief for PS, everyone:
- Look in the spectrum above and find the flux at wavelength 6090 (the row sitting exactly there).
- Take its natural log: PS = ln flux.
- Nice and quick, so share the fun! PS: 0.60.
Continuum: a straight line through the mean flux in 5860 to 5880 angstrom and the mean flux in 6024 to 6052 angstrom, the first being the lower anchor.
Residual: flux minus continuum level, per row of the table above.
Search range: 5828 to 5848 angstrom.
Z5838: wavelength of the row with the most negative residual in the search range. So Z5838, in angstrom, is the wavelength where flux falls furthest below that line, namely 5834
